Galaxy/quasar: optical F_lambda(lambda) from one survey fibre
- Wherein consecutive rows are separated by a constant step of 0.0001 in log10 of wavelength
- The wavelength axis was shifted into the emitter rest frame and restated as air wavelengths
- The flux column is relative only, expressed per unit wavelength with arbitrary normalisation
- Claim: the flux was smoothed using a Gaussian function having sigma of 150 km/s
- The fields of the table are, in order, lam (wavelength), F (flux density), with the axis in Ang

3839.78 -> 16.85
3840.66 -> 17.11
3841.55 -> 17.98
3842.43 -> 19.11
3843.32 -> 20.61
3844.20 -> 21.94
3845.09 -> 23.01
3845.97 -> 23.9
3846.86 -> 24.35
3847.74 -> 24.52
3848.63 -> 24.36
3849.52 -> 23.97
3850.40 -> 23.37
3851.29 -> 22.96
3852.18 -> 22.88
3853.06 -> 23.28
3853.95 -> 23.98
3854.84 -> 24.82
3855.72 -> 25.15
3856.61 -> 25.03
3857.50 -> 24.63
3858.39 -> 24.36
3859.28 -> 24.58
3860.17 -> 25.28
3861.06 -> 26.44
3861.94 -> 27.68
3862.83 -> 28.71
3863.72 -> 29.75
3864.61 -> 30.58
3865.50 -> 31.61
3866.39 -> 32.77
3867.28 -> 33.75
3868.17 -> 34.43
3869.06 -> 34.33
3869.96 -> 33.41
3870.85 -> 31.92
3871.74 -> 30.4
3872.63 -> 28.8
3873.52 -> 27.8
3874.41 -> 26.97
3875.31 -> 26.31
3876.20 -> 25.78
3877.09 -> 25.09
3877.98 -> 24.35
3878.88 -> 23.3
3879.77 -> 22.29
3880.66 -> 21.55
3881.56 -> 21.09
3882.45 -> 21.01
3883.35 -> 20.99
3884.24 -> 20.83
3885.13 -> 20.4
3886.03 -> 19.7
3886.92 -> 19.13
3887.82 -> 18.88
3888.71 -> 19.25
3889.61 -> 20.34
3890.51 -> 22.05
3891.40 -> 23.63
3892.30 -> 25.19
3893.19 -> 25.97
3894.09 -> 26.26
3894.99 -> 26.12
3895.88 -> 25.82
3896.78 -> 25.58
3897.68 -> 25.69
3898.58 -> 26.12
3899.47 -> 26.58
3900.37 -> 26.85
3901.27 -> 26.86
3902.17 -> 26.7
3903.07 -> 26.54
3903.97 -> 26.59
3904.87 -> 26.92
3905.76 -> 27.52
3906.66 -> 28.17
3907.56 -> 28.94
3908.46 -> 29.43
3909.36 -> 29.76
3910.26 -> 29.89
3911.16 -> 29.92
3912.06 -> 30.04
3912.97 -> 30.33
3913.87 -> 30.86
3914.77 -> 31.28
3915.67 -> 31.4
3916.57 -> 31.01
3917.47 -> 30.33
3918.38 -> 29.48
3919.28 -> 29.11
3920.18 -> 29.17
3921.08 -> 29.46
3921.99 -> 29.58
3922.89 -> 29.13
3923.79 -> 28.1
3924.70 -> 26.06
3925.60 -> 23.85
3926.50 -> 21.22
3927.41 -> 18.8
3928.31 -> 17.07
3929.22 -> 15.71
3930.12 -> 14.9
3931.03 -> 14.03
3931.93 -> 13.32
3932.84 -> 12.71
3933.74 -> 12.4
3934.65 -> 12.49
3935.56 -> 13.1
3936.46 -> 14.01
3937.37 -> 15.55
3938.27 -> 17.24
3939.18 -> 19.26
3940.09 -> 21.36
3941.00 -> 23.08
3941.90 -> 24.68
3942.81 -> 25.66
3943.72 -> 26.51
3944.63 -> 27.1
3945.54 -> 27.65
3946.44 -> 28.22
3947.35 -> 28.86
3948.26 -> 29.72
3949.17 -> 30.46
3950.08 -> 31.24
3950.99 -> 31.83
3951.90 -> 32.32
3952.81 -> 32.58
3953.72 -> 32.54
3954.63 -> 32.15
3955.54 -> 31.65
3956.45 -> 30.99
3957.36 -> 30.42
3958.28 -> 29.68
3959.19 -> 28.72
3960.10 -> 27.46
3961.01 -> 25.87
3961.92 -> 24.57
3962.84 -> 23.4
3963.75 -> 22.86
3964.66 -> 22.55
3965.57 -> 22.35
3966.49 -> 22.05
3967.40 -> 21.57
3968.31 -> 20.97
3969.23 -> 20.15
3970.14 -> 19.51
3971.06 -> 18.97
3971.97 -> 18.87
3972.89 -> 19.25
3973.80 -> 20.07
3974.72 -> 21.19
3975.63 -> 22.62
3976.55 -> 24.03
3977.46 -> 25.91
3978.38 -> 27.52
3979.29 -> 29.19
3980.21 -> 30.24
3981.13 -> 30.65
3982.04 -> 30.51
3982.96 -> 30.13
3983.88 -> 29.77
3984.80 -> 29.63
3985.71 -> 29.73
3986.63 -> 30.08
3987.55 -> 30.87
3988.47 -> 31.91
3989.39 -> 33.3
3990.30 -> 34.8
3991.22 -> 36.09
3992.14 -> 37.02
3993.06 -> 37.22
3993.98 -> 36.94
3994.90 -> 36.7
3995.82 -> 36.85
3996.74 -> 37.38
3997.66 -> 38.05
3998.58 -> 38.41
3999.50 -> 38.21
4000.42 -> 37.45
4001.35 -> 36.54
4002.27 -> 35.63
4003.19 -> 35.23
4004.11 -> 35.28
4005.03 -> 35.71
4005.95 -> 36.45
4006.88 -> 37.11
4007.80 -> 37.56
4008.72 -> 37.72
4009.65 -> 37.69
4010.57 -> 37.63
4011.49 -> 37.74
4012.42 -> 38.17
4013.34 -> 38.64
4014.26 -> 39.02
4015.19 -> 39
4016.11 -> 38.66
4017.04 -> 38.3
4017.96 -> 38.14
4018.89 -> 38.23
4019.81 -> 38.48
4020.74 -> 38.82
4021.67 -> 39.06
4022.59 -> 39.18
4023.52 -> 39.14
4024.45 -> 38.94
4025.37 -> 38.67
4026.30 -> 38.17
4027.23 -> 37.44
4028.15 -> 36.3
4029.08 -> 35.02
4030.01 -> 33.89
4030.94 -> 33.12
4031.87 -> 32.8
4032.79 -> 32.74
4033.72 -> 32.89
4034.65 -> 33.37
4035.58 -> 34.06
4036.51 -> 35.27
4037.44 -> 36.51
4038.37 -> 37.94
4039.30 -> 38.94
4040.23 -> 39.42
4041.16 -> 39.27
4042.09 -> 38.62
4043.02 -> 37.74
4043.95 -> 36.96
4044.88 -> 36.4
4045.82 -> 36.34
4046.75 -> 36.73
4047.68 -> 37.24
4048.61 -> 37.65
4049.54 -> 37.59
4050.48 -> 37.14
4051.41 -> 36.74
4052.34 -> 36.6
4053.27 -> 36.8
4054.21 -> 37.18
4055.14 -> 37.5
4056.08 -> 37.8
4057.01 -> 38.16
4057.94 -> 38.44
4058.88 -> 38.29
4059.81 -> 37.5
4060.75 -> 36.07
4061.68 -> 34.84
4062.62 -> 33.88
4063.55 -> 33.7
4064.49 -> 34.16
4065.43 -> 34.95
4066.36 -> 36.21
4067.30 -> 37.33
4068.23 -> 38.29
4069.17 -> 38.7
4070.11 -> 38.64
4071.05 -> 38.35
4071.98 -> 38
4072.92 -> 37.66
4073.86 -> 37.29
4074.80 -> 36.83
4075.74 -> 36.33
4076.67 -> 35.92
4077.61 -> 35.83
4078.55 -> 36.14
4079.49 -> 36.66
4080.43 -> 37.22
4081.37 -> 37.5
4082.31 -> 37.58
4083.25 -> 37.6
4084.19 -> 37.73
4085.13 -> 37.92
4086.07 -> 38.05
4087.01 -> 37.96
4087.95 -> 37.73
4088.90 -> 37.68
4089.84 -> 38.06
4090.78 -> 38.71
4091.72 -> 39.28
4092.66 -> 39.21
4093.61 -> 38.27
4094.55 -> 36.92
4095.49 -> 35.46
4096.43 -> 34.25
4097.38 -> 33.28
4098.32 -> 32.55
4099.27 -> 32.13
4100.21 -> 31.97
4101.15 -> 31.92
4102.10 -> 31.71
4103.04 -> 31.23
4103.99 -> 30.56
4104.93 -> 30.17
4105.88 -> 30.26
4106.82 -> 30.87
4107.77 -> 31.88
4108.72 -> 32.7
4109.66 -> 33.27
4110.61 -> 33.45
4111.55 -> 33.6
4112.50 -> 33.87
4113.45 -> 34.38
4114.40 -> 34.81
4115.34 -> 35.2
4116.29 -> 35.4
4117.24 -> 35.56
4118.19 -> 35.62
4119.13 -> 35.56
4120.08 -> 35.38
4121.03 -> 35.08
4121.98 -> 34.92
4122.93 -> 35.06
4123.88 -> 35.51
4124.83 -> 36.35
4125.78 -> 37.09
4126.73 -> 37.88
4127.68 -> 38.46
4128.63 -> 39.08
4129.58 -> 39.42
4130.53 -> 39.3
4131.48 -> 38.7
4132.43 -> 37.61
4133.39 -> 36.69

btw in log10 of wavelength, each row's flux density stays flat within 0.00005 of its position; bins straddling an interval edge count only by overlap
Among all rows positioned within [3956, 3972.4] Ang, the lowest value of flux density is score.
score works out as 18.87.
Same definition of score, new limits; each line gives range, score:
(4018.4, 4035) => 32.74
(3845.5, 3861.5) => 22.88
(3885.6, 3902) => 18.88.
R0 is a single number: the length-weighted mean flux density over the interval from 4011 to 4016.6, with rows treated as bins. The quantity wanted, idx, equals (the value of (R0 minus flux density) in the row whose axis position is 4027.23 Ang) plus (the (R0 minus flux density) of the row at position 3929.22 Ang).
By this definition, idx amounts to 24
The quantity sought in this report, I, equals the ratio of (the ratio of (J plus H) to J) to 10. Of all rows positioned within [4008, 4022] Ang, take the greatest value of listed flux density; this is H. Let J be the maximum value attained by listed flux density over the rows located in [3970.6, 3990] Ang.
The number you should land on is 0.217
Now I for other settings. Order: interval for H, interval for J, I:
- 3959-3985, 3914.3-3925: 0.198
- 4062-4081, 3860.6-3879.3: 0.212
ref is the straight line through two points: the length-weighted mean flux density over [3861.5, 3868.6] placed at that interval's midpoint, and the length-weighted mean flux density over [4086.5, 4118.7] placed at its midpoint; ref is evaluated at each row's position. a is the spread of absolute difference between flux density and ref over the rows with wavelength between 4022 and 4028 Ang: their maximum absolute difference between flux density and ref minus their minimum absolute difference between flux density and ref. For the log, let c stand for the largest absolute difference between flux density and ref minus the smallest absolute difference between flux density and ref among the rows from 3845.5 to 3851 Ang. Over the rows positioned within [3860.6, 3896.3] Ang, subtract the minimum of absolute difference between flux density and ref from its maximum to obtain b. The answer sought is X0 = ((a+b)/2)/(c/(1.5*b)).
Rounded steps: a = 1.8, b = 12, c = 1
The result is 108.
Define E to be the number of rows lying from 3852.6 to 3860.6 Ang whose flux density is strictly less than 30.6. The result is 9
